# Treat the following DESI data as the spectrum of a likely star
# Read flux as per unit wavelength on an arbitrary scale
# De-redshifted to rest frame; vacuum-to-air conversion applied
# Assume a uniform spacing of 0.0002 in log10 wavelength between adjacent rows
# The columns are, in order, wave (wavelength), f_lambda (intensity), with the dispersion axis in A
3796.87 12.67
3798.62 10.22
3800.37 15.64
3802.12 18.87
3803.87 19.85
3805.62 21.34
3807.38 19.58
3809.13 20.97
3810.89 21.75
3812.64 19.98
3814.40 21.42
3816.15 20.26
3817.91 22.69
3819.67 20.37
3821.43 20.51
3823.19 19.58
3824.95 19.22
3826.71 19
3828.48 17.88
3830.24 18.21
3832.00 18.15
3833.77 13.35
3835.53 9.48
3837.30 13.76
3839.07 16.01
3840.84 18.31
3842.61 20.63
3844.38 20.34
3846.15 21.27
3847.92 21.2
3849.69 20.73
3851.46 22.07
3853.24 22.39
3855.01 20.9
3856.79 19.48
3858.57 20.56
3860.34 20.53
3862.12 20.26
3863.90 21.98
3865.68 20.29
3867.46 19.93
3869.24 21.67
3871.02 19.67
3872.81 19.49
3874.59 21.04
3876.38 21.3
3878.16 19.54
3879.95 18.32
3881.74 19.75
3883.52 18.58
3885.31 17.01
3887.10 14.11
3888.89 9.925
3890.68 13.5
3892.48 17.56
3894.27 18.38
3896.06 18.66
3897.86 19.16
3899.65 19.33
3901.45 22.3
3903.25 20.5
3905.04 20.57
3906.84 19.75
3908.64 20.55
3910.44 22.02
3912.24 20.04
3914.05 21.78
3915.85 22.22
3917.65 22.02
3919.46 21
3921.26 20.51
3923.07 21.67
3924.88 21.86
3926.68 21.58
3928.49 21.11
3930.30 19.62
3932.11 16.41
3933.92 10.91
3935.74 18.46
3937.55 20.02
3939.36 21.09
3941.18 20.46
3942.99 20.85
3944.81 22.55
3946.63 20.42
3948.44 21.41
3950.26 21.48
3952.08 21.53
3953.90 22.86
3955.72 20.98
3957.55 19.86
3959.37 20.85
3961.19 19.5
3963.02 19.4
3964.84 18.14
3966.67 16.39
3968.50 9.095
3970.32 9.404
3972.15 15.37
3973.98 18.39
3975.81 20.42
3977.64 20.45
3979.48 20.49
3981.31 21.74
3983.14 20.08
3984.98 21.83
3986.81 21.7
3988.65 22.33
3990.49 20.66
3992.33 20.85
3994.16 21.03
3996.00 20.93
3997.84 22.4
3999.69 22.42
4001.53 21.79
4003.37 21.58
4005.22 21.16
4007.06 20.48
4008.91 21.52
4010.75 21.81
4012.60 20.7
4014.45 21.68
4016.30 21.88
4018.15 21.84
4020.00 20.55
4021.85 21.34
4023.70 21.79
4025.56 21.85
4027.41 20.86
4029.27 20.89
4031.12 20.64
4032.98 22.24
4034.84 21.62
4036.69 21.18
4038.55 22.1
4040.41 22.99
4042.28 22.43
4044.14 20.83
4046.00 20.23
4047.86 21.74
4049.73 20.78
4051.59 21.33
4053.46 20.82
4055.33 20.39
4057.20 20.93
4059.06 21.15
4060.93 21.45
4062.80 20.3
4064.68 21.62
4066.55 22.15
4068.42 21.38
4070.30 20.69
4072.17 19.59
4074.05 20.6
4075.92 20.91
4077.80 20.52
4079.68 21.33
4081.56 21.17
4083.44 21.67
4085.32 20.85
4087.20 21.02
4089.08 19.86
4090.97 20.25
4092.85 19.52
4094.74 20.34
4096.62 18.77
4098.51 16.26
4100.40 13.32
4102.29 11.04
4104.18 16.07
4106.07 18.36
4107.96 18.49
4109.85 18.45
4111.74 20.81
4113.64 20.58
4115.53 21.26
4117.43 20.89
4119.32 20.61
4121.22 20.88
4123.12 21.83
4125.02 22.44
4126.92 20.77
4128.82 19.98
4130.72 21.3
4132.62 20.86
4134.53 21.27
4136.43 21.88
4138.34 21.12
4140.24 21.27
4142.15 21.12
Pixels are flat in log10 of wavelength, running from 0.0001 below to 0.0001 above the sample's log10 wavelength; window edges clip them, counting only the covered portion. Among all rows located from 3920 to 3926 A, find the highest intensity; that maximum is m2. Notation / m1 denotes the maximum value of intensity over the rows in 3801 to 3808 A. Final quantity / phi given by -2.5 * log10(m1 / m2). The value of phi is 0.026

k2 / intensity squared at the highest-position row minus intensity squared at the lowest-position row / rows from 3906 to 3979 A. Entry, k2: 28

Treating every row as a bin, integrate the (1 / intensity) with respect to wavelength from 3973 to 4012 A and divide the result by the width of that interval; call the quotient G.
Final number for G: 0.047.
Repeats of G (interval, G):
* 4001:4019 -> 0.047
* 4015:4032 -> 0.047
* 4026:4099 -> 0.048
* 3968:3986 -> 0.061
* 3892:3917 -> 0.050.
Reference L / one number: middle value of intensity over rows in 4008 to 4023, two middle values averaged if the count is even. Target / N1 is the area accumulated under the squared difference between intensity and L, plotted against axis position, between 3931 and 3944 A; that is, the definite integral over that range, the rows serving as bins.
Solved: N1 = 283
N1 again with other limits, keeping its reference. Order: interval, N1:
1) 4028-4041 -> 7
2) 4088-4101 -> 195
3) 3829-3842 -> 609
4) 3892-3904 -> 79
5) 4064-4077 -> 13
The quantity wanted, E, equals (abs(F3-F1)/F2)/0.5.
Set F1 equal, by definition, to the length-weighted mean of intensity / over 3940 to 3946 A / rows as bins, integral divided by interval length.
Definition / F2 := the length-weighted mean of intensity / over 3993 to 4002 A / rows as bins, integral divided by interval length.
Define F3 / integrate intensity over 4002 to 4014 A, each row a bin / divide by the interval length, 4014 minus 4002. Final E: 0.00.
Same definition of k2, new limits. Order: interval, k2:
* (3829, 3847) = 121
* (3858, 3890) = -324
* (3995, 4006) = 10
